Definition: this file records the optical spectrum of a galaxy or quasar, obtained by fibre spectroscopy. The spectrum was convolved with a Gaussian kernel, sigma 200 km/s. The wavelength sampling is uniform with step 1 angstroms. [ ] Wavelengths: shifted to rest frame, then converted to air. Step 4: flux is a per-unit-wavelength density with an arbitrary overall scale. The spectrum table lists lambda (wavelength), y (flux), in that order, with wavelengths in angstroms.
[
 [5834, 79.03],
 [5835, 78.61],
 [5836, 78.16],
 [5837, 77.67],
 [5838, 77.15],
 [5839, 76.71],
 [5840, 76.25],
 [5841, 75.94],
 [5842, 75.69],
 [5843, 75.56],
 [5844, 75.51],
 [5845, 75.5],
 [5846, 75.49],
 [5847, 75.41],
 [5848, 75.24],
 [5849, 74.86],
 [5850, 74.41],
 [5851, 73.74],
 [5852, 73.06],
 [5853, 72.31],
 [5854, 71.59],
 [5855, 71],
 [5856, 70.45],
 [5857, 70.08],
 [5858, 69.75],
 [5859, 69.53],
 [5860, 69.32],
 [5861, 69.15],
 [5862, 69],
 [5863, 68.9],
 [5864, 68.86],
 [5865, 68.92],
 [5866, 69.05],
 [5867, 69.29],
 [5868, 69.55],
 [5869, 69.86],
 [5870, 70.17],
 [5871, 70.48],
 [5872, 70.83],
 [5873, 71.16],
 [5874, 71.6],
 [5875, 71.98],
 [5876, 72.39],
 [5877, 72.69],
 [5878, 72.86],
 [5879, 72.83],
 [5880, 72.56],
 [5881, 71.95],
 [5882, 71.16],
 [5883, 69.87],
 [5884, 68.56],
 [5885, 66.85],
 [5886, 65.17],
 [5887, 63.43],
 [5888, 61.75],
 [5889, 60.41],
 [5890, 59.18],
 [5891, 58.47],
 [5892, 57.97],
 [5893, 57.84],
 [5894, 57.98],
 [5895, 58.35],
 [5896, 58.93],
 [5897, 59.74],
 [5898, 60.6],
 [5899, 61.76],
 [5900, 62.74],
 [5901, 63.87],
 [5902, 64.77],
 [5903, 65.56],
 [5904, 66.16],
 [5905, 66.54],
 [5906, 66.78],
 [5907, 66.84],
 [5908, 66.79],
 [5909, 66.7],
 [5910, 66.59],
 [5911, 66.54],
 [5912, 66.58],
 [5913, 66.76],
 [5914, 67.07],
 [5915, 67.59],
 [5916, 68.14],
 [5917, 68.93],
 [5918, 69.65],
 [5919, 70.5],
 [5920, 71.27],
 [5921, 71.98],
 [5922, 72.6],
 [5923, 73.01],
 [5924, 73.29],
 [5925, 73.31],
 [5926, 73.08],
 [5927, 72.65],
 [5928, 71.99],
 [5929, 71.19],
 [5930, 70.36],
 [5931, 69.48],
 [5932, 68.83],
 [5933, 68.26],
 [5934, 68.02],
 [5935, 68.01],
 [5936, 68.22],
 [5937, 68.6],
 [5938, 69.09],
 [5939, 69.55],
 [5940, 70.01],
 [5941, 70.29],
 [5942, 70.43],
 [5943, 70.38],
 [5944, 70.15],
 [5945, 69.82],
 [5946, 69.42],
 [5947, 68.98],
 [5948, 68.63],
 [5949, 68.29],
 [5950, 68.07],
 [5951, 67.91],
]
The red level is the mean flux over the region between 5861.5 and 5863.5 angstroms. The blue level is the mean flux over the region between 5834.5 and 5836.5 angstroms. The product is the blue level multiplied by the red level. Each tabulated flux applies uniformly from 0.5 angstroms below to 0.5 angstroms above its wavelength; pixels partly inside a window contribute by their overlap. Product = 5405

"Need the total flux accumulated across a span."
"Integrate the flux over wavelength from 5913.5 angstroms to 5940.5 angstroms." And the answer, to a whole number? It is 1895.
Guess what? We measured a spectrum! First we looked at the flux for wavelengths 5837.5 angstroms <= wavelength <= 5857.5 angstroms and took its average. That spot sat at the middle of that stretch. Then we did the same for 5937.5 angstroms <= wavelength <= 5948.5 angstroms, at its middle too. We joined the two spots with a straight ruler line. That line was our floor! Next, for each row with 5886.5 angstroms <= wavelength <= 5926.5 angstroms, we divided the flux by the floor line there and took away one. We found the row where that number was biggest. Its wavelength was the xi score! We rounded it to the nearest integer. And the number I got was 5925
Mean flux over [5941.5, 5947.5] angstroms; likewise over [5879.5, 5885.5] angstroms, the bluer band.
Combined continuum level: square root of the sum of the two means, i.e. 11.83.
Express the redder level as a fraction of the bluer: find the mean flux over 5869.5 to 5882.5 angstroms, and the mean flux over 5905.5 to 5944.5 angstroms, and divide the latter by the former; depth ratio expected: 0.97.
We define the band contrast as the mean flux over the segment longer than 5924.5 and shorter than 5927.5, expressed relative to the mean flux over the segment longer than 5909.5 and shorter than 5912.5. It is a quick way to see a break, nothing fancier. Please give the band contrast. 1.10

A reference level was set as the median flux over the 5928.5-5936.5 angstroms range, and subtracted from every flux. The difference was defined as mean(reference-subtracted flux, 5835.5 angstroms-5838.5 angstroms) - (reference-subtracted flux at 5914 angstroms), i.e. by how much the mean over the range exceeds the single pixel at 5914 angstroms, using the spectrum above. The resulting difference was 11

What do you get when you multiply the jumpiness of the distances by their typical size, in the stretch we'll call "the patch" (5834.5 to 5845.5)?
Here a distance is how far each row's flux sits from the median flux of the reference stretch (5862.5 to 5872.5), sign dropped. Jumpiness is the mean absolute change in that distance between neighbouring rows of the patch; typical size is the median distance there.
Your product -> 2.1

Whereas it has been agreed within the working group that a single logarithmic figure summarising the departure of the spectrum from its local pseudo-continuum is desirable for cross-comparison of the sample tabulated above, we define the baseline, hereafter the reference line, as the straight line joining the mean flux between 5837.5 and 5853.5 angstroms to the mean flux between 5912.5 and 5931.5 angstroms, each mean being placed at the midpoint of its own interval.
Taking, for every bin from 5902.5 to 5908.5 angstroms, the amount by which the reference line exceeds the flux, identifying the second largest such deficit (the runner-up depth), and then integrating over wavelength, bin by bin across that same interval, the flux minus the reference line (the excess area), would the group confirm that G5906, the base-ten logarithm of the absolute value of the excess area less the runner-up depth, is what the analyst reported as 1.6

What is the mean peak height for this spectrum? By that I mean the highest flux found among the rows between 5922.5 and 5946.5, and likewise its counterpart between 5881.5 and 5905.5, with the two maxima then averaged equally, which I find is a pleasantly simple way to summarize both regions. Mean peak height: 72.2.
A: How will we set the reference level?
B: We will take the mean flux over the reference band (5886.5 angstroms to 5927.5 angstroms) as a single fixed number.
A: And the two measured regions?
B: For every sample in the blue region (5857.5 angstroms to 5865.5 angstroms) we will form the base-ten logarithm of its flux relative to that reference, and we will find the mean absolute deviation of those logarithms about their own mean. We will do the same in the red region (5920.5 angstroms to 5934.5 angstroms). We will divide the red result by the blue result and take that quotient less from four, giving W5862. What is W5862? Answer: -2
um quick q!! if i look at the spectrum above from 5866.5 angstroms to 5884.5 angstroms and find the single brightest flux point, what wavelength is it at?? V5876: 5878 angstroms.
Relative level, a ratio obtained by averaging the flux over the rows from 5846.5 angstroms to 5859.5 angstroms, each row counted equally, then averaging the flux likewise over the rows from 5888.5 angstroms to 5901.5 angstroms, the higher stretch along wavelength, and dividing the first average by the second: 1.21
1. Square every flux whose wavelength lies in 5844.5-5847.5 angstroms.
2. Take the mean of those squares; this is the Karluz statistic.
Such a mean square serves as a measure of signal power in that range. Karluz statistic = 5695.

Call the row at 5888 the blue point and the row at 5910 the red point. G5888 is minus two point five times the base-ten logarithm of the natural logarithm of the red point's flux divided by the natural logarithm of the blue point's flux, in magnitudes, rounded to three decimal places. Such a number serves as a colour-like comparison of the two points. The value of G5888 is -0.020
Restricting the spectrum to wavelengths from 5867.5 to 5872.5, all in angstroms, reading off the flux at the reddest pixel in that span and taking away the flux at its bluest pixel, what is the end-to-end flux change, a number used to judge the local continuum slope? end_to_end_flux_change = 1.3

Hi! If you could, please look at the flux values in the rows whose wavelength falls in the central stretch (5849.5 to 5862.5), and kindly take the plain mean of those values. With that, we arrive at 71.0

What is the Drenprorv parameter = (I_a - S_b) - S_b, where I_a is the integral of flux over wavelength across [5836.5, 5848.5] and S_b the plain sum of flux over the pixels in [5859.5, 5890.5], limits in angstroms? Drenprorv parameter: -3367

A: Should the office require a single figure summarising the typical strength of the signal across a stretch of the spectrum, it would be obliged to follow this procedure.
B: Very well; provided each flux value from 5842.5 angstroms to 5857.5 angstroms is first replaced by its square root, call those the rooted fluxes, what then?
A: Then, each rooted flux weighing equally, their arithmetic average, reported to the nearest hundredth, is 8.58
